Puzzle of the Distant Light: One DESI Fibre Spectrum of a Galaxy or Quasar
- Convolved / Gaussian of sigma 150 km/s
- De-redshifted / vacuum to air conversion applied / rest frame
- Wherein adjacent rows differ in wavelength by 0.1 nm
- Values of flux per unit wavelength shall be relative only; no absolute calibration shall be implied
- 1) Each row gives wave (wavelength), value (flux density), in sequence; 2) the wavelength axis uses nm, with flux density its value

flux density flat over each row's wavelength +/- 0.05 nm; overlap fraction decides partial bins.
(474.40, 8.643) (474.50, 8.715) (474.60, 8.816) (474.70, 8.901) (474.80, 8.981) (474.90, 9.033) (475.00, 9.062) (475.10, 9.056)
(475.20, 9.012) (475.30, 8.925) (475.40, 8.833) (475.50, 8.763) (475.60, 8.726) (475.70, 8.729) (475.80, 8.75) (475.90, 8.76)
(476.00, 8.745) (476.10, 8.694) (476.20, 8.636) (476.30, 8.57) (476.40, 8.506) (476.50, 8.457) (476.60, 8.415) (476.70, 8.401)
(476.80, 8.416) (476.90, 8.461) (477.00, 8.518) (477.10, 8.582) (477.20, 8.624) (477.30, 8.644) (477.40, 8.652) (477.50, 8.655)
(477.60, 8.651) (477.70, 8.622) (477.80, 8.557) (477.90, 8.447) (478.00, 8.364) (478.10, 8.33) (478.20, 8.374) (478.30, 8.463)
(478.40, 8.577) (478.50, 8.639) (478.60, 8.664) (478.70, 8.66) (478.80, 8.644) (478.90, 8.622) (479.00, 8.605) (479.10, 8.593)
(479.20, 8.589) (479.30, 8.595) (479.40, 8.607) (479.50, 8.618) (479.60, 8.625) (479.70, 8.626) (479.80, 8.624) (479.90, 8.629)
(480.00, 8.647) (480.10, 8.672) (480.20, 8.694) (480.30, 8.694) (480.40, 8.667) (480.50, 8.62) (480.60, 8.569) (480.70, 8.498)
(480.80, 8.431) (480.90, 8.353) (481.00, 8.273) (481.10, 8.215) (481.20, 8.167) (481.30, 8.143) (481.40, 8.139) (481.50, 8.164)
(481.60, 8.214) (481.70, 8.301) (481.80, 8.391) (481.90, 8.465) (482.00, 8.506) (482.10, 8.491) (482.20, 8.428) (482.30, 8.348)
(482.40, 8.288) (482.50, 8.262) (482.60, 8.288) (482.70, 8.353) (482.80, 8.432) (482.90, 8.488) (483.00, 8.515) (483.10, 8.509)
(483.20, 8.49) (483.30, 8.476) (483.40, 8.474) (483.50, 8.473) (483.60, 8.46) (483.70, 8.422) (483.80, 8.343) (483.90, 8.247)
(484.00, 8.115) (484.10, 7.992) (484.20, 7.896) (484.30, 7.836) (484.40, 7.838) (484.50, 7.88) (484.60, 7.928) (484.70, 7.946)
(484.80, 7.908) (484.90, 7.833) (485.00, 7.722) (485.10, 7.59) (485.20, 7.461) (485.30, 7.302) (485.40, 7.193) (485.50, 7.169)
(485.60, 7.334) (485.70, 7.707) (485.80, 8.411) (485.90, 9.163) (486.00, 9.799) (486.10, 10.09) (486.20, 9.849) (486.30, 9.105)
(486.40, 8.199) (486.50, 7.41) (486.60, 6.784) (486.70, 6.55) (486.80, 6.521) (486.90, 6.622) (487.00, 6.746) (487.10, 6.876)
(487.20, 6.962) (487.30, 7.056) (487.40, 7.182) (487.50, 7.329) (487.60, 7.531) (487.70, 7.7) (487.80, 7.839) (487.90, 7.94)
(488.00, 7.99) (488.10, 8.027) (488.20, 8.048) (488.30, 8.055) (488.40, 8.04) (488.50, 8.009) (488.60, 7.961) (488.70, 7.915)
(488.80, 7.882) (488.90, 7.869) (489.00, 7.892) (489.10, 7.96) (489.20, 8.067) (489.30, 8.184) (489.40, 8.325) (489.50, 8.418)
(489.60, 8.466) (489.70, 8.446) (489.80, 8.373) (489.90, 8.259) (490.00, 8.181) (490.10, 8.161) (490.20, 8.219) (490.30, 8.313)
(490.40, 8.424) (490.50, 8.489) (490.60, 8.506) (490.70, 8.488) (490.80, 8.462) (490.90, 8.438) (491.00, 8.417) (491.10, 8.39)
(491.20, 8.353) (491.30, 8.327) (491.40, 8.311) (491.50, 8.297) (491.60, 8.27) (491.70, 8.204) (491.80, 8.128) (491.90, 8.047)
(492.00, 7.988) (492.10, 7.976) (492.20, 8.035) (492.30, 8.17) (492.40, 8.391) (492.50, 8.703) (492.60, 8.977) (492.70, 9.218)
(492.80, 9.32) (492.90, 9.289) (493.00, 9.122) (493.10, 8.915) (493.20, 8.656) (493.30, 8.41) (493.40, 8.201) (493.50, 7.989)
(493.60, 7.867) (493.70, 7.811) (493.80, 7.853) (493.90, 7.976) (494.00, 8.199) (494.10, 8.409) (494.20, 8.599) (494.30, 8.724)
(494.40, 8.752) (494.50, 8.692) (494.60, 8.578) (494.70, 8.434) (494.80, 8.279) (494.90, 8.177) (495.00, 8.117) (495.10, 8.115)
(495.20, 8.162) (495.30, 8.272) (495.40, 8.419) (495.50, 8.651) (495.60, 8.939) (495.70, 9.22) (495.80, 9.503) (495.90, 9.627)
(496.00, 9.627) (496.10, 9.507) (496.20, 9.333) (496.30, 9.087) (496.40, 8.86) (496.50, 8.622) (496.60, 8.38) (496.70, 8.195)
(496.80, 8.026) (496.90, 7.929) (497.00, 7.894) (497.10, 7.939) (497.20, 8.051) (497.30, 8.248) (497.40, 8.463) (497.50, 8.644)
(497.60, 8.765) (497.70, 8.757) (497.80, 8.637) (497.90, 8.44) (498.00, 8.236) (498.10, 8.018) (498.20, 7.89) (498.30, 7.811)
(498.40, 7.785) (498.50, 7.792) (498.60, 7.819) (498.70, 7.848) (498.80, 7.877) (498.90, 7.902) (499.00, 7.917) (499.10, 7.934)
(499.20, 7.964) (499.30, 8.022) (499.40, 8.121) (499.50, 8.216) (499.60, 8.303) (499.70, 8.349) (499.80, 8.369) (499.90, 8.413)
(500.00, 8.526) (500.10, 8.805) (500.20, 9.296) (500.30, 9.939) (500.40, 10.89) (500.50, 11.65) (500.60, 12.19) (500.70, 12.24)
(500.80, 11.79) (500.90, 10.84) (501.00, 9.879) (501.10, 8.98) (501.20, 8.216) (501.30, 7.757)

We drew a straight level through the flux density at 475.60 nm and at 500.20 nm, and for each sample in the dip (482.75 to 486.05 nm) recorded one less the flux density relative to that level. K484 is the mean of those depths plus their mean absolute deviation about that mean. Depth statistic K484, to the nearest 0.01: 0.14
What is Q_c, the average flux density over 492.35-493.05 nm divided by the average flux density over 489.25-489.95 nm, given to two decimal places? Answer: 1.08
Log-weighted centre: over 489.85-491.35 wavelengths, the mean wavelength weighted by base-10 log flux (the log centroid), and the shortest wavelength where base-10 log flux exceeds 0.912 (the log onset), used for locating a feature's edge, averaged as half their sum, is 490.25 nm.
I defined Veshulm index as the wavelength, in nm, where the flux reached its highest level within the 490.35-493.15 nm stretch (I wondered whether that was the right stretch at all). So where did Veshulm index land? 492.80 nm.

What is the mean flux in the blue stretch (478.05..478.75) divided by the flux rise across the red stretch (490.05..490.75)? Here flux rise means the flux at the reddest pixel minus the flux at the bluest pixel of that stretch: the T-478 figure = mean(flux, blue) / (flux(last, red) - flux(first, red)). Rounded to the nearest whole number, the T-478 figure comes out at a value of 26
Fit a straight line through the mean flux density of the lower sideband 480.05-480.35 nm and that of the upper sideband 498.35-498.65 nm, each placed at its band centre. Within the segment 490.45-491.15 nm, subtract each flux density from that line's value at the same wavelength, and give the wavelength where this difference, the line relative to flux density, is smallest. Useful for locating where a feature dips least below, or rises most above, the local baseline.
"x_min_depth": 490.60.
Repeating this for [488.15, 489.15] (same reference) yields 488.30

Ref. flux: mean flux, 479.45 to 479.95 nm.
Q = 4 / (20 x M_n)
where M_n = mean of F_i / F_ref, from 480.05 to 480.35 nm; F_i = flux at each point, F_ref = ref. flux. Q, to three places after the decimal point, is 0.199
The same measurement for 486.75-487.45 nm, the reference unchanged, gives 0.252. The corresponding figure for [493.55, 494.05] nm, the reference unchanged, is 0.217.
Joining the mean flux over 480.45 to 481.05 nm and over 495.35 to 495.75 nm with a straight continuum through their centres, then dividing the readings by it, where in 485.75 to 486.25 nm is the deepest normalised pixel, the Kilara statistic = 485.80 nm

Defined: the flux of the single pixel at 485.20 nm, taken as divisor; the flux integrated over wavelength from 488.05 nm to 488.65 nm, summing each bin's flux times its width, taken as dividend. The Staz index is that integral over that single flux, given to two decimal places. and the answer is 0.65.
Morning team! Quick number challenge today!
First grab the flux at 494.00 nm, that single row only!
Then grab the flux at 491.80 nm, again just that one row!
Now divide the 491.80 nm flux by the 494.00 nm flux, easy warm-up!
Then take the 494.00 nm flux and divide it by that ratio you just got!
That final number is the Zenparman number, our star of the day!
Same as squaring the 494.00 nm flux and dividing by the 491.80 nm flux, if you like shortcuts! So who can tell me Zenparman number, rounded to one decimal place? 8.3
